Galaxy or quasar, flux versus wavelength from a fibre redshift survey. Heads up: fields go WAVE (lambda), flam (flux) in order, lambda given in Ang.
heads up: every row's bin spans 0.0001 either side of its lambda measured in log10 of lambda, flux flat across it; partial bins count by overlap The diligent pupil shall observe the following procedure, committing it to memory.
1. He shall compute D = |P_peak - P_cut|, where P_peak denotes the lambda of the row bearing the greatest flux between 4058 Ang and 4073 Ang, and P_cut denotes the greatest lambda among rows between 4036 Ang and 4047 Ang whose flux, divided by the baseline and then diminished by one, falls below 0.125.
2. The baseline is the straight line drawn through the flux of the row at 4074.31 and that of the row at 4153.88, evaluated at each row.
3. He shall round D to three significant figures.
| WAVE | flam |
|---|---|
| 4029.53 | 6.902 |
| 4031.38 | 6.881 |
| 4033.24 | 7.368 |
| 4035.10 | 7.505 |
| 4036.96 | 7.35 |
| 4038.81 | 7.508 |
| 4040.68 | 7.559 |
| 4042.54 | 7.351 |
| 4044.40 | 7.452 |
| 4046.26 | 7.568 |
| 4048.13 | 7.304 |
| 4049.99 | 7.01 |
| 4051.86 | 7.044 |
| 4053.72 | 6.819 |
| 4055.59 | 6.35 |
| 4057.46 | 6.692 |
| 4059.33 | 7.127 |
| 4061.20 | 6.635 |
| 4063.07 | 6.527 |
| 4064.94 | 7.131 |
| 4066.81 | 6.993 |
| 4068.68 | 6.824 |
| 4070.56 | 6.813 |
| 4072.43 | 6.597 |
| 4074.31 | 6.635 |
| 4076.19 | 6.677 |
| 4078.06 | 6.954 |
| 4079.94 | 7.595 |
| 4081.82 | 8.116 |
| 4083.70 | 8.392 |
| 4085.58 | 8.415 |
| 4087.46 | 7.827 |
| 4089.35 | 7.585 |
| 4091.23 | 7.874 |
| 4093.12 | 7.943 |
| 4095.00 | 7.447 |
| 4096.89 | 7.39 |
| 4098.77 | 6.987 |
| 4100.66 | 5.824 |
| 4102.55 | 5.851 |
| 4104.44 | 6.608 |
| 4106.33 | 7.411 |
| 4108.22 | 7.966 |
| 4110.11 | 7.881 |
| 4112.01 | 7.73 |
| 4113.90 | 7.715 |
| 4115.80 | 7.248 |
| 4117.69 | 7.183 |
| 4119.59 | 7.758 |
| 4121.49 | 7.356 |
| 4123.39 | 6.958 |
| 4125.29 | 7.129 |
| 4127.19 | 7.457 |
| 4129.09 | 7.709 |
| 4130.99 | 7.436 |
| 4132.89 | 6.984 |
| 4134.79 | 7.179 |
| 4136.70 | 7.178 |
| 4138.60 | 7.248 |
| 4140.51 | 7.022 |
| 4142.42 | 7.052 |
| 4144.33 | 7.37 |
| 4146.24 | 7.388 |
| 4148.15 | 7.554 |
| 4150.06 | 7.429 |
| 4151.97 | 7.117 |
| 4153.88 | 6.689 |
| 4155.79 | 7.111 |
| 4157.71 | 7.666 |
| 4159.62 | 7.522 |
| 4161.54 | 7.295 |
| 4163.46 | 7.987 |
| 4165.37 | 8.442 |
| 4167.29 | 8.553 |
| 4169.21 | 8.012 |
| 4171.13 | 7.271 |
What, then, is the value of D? 22.4 Ang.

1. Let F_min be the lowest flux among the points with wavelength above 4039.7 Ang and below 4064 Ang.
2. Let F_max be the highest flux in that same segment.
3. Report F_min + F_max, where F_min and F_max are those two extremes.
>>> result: 13.9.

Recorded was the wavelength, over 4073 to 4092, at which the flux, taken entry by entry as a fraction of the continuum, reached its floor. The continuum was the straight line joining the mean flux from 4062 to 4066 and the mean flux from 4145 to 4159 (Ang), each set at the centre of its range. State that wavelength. 4074.31 Ang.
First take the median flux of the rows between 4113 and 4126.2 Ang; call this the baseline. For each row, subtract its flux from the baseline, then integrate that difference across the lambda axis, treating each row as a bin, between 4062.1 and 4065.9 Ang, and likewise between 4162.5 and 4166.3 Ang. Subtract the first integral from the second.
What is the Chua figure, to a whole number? -5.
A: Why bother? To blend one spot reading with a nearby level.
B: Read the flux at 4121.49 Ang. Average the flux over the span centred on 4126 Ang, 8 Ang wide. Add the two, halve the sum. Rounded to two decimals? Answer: 7.33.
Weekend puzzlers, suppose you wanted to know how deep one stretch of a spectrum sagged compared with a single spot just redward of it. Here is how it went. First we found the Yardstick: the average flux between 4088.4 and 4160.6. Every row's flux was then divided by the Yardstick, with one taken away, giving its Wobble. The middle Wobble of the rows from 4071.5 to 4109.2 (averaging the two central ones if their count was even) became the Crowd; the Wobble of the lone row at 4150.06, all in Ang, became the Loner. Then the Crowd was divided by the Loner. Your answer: 1.0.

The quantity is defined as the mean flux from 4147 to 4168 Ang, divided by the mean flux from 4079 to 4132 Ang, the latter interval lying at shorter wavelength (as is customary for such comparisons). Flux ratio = 1.02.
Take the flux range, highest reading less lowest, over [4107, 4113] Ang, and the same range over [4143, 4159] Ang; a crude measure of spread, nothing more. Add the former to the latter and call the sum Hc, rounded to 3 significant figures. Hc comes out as 1.21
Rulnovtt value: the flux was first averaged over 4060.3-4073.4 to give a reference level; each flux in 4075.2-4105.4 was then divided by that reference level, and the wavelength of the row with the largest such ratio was 4085.58 Ang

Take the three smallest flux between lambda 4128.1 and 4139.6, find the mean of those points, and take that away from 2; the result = -5.1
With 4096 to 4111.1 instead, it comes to -4.1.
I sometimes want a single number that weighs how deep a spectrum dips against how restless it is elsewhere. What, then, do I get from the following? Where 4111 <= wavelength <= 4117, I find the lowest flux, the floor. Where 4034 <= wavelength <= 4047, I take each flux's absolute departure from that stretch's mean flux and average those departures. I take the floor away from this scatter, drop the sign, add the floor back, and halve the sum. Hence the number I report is 7.21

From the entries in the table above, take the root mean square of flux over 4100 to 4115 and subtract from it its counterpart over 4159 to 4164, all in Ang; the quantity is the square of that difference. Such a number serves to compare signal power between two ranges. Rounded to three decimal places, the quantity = 0.188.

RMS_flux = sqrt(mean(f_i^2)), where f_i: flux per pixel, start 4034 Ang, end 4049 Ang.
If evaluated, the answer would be 7.45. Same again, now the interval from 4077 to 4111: 7.48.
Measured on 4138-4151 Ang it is 7.30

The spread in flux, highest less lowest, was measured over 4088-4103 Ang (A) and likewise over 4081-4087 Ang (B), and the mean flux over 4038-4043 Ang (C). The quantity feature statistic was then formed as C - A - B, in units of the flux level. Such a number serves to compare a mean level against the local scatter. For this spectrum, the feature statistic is 5.1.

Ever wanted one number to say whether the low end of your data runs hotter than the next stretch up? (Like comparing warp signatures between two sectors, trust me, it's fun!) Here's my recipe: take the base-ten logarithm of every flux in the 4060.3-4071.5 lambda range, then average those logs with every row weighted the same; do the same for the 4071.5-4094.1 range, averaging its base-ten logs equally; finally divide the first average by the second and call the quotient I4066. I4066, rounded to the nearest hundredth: 0.95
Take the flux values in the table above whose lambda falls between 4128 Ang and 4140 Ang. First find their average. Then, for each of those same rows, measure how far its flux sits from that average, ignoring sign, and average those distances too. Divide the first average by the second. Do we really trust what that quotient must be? 39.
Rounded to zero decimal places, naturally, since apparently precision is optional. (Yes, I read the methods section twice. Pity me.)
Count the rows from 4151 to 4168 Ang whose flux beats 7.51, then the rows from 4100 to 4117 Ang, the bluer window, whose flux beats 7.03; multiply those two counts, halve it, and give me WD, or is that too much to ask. 15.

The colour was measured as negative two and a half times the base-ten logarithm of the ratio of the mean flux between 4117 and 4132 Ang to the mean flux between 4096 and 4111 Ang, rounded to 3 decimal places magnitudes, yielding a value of -0.058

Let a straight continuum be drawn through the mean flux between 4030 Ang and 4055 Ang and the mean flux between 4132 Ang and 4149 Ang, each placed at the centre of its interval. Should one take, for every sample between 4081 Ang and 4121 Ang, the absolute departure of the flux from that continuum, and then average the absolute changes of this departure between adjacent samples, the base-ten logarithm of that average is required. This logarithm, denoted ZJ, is -0.50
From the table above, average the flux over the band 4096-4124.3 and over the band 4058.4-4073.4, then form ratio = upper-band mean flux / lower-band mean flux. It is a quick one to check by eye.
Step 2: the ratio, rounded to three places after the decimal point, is 1.053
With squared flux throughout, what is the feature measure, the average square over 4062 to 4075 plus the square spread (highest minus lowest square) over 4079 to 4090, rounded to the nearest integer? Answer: 59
